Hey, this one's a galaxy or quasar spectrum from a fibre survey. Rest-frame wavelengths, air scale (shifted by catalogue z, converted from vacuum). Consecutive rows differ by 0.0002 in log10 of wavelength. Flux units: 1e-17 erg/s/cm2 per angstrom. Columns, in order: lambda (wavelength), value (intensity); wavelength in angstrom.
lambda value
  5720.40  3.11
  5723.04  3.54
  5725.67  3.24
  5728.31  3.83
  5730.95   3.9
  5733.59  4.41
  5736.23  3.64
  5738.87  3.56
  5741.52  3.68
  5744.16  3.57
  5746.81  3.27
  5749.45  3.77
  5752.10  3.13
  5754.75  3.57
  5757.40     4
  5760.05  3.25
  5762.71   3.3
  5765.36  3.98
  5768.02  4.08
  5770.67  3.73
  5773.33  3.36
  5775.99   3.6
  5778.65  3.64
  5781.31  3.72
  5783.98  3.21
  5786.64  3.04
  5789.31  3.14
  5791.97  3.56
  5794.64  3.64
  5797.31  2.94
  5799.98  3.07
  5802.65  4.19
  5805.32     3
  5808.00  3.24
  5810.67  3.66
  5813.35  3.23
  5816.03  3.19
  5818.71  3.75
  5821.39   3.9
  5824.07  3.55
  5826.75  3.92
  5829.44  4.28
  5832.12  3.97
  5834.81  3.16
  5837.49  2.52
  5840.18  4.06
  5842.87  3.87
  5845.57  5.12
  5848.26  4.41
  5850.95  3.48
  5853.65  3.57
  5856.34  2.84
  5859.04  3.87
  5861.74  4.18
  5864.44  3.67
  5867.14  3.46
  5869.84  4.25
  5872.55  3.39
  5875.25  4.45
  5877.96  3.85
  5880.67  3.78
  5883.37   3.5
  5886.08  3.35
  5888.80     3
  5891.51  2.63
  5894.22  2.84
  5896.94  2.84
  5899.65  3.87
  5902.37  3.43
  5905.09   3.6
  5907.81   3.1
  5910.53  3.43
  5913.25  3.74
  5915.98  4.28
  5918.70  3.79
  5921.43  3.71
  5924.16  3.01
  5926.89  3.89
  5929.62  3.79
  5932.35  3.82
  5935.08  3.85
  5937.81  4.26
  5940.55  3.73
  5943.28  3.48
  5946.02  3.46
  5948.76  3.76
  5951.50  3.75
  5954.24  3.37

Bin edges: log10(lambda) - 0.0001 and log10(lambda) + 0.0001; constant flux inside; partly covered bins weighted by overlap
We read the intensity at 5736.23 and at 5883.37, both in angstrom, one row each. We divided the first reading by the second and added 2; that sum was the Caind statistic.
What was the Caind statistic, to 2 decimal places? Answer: 3.04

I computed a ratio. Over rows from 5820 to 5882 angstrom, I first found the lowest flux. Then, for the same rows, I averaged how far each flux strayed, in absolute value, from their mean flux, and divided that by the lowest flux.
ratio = 0.160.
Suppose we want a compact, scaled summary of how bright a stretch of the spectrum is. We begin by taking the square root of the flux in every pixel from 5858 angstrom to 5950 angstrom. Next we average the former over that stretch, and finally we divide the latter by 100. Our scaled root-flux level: 0.0190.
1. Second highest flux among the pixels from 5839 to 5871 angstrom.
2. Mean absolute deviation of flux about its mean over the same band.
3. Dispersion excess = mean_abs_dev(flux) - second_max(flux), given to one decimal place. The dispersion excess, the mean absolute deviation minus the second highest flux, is -4.0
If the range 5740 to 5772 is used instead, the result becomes -3.7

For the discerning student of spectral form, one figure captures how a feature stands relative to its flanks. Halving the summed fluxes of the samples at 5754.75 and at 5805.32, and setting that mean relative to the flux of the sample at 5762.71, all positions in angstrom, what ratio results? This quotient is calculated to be 1.00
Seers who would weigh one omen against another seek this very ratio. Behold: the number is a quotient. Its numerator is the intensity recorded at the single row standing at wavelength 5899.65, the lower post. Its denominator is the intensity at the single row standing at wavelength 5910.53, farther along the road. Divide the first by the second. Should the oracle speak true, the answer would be 1.1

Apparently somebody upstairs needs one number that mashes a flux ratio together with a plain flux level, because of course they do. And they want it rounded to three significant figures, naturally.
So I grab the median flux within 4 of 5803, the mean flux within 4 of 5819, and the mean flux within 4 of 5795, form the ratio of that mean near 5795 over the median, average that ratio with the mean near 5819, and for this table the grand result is 2.36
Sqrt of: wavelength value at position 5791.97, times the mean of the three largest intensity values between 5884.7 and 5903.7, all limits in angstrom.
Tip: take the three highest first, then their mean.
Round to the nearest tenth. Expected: 3.6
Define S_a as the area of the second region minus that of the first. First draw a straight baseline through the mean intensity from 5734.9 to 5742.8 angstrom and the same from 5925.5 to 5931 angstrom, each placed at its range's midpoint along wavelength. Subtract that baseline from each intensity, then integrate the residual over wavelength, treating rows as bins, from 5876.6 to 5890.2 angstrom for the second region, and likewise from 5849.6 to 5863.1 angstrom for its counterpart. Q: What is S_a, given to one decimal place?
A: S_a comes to -1.7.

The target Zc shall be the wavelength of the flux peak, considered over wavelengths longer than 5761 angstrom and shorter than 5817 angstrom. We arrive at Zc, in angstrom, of 5802.65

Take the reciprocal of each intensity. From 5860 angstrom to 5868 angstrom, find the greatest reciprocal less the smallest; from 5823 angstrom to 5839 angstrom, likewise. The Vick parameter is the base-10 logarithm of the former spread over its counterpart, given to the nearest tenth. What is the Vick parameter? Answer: -0.5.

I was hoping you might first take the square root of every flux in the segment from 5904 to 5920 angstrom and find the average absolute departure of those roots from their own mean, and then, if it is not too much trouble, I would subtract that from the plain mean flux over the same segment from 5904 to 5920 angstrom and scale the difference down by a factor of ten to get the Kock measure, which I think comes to 0.358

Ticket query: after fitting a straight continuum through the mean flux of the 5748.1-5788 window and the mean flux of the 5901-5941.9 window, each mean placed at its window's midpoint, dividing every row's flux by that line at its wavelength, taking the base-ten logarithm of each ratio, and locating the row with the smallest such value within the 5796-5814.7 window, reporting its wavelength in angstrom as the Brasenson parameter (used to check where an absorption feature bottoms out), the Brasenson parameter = 5797.31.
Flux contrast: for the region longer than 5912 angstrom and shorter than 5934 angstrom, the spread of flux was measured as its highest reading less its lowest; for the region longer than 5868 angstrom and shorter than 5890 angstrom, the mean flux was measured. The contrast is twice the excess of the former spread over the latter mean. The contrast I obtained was -4.85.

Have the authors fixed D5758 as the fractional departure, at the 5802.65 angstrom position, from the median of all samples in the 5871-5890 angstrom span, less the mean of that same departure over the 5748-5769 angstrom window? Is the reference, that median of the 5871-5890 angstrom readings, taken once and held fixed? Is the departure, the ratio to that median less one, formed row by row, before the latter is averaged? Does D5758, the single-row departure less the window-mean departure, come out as 0.16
